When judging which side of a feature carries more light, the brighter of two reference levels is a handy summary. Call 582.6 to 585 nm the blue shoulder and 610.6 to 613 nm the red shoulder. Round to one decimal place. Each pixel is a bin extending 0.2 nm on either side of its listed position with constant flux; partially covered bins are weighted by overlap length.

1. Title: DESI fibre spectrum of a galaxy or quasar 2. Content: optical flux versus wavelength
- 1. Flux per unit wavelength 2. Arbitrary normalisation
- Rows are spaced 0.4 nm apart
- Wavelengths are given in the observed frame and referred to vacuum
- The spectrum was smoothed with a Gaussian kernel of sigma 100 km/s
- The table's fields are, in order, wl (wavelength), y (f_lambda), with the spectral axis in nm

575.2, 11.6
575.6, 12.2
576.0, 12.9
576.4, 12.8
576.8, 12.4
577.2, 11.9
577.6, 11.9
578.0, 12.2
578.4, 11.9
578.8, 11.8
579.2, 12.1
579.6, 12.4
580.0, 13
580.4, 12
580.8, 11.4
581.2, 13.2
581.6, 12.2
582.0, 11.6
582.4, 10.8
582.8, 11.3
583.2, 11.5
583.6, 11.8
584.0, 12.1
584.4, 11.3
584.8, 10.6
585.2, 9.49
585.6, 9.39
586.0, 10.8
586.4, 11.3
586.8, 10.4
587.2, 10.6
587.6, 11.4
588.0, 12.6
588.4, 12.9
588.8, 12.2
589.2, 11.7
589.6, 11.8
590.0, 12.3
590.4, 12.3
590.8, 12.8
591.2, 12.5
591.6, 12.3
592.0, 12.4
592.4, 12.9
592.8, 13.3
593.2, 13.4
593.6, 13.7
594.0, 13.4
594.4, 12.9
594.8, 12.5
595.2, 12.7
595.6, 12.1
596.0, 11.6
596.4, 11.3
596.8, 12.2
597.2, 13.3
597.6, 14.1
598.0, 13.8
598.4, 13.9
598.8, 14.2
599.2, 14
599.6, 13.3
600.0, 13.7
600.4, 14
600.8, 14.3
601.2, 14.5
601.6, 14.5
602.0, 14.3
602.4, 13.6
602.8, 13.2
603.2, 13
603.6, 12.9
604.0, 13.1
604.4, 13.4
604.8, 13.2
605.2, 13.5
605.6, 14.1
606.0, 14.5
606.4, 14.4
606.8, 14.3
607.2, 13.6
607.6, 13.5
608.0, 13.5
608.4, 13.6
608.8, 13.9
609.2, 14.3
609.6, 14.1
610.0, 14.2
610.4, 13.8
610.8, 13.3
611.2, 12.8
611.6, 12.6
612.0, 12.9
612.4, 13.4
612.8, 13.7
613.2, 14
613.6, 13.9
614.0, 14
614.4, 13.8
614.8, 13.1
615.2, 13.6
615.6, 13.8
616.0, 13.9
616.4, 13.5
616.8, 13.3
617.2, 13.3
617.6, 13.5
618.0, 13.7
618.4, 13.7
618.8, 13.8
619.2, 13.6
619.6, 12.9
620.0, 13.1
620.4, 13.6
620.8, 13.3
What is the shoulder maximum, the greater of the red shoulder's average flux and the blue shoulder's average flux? 13.1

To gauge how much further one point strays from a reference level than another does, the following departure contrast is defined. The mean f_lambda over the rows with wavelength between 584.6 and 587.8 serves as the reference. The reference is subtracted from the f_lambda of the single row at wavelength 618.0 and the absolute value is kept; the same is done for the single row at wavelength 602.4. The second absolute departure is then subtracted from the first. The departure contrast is 0.1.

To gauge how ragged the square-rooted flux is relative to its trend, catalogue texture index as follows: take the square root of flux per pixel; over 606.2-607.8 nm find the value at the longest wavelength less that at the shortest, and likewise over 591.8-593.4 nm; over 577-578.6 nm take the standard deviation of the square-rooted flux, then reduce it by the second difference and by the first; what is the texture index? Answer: 0.00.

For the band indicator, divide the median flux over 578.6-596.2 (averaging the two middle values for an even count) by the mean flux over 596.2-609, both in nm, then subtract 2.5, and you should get -1.61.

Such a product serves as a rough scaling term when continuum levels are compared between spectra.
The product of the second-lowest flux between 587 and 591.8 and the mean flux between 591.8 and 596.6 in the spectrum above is 145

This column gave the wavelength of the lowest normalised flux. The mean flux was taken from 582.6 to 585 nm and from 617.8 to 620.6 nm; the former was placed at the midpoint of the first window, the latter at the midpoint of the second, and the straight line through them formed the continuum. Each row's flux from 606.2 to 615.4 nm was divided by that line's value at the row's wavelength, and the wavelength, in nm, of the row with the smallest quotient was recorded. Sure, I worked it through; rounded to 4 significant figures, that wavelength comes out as 611.6 nm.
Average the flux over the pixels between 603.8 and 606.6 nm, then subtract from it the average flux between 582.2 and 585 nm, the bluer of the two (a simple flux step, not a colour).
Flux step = 2.4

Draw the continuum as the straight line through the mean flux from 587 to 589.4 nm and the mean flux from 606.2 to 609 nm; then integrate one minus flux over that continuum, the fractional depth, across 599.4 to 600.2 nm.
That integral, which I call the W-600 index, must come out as -0.027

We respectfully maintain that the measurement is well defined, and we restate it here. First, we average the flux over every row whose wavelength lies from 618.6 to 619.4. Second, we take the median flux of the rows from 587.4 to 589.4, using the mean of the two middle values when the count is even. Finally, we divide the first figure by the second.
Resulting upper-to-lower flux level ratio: 1.12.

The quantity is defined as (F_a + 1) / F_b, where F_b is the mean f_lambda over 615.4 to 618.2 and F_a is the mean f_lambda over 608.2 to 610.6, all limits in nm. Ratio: 1.10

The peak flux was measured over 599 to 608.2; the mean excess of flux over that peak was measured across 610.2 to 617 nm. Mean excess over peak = -1.01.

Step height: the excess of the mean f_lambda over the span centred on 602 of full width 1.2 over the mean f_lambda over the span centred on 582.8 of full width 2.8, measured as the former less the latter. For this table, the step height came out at 2.5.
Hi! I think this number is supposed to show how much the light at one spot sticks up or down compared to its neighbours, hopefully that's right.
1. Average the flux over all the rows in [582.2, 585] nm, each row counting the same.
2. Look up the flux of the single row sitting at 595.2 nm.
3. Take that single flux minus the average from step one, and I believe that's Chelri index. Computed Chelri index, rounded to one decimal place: 1.4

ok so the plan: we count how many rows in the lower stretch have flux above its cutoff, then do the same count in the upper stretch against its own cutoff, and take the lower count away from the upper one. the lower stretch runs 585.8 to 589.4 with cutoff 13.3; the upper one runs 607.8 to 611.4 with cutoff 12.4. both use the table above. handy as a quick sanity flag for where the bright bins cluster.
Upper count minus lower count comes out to 9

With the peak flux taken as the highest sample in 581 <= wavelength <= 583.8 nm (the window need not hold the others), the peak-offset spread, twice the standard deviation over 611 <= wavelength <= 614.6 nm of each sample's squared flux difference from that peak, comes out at 0.4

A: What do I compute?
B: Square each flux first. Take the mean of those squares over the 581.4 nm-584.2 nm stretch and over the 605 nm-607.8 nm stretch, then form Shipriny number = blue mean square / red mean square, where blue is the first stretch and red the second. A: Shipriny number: 0.69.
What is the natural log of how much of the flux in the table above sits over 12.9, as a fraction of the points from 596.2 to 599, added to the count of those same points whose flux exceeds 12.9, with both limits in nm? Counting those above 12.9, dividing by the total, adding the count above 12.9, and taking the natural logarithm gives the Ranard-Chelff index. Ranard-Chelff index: 1.7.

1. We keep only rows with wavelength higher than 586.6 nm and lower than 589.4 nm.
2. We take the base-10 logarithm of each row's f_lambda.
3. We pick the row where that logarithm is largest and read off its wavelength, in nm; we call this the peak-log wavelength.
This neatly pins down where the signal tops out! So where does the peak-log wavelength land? 588.4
